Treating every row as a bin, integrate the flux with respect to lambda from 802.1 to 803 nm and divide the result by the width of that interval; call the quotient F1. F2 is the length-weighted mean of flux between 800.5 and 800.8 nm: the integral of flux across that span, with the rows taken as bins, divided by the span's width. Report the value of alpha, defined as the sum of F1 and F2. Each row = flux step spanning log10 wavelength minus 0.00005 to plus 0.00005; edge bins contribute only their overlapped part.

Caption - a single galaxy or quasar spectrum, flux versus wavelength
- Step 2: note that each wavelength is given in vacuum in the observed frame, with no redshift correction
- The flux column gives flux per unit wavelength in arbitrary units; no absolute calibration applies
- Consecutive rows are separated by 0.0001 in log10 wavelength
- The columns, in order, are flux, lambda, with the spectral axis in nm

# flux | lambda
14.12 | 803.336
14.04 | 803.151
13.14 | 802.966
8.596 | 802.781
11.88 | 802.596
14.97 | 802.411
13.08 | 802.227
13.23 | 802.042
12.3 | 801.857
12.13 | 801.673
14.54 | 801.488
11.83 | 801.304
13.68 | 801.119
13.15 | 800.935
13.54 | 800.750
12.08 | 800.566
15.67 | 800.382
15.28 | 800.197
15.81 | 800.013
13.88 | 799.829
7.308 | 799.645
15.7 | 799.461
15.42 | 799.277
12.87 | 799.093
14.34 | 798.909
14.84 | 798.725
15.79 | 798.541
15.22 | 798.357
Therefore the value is 25.1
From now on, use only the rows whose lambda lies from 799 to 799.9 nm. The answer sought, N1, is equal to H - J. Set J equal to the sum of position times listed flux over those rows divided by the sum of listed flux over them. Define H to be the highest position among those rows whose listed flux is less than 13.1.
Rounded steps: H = 799.645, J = 799.44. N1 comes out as 0.20 nm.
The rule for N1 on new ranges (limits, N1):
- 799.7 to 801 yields 0.20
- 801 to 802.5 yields 0.45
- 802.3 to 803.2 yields 0.00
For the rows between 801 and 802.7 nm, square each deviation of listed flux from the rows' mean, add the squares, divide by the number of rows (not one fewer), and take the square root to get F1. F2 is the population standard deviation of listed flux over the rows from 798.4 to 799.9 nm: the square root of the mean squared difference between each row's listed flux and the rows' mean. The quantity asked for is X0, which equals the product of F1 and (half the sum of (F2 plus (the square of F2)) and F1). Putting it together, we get 5.7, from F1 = 1.1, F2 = 2.6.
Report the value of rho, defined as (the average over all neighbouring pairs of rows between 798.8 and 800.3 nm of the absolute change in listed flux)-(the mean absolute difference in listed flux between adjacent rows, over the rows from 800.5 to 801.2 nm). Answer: 2.3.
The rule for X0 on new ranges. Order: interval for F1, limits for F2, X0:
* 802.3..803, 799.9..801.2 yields 6.3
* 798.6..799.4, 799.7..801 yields 1.9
